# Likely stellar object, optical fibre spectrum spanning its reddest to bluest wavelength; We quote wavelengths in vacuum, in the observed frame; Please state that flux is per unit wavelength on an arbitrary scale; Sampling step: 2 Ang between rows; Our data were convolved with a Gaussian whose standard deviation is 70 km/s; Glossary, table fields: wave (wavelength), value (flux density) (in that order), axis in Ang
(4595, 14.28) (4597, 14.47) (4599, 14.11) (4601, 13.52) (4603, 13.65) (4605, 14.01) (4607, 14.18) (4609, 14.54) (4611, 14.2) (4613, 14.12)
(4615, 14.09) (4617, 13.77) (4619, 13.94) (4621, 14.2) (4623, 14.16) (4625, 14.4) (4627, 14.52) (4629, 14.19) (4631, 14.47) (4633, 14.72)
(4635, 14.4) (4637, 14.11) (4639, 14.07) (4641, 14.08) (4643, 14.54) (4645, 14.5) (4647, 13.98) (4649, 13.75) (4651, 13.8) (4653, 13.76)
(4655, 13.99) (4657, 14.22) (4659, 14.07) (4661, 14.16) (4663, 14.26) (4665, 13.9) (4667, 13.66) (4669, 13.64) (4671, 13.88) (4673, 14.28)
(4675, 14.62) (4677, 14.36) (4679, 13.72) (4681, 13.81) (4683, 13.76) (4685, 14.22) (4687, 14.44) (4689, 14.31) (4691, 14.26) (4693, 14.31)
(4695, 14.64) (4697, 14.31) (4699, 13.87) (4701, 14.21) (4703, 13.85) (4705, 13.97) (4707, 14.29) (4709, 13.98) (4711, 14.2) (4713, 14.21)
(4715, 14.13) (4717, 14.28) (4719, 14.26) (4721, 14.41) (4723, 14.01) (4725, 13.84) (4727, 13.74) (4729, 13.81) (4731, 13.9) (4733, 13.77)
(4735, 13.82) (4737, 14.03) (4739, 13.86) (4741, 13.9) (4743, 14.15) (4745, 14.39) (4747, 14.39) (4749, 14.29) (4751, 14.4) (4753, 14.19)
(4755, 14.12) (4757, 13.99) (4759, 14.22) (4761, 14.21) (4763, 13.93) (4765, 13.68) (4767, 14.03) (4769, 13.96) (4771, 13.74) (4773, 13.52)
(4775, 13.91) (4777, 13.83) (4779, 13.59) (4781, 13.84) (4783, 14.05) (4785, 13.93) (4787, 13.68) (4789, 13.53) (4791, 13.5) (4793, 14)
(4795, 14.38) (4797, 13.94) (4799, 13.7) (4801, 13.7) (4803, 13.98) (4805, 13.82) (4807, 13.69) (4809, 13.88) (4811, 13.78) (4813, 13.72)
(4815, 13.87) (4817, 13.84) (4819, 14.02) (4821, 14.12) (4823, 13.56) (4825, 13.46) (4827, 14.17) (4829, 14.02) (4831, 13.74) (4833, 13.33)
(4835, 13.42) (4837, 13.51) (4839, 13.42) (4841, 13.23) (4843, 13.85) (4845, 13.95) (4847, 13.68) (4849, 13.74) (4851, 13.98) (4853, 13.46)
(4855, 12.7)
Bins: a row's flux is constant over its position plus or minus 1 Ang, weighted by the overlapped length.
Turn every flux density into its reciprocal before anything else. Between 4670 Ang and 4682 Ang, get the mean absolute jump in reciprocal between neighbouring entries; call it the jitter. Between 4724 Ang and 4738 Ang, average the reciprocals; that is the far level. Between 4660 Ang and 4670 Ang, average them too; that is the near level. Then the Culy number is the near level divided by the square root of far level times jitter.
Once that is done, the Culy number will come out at 6.4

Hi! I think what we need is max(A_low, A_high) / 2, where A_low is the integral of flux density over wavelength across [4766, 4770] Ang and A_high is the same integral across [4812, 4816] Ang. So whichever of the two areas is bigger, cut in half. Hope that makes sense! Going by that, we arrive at 28.0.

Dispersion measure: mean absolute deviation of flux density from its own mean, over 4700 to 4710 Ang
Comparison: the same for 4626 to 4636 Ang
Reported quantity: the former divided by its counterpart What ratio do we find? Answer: 1.2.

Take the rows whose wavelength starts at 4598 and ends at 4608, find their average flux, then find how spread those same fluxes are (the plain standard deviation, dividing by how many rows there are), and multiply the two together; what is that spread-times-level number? 3.6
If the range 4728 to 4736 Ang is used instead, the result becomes 0.7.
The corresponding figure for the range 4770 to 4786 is 2.3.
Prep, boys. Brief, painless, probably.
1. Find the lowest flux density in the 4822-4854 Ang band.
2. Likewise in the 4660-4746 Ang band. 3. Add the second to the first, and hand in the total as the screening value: 26.9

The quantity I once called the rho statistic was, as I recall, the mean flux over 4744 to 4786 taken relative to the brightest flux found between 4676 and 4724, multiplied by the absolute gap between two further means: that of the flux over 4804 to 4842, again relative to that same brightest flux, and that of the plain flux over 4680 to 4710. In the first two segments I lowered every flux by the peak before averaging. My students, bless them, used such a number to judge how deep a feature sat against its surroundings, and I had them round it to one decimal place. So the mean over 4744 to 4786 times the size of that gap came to -9.5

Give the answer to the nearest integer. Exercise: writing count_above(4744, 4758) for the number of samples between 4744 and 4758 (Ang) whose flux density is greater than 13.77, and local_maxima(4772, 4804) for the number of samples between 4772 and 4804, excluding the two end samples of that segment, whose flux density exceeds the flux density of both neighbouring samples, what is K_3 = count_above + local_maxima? 10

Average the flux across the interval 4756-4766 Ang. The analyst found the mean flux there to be 14.0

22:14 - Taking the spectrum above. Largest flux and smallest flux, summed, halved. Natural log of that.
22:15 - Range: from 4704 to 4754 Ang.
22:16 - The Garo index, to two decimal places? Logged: 2.64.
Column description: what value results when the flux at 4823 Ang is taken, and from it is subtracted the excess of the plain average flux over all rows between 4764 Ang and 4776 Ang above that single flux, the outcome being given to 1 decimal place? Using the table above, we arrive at 13.3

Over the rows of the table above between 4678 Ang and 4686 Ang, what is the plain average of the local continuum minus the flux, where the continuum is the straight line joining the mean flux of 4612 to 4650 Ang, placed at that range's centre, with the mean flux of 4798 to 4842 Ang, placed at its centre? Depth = 0.20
